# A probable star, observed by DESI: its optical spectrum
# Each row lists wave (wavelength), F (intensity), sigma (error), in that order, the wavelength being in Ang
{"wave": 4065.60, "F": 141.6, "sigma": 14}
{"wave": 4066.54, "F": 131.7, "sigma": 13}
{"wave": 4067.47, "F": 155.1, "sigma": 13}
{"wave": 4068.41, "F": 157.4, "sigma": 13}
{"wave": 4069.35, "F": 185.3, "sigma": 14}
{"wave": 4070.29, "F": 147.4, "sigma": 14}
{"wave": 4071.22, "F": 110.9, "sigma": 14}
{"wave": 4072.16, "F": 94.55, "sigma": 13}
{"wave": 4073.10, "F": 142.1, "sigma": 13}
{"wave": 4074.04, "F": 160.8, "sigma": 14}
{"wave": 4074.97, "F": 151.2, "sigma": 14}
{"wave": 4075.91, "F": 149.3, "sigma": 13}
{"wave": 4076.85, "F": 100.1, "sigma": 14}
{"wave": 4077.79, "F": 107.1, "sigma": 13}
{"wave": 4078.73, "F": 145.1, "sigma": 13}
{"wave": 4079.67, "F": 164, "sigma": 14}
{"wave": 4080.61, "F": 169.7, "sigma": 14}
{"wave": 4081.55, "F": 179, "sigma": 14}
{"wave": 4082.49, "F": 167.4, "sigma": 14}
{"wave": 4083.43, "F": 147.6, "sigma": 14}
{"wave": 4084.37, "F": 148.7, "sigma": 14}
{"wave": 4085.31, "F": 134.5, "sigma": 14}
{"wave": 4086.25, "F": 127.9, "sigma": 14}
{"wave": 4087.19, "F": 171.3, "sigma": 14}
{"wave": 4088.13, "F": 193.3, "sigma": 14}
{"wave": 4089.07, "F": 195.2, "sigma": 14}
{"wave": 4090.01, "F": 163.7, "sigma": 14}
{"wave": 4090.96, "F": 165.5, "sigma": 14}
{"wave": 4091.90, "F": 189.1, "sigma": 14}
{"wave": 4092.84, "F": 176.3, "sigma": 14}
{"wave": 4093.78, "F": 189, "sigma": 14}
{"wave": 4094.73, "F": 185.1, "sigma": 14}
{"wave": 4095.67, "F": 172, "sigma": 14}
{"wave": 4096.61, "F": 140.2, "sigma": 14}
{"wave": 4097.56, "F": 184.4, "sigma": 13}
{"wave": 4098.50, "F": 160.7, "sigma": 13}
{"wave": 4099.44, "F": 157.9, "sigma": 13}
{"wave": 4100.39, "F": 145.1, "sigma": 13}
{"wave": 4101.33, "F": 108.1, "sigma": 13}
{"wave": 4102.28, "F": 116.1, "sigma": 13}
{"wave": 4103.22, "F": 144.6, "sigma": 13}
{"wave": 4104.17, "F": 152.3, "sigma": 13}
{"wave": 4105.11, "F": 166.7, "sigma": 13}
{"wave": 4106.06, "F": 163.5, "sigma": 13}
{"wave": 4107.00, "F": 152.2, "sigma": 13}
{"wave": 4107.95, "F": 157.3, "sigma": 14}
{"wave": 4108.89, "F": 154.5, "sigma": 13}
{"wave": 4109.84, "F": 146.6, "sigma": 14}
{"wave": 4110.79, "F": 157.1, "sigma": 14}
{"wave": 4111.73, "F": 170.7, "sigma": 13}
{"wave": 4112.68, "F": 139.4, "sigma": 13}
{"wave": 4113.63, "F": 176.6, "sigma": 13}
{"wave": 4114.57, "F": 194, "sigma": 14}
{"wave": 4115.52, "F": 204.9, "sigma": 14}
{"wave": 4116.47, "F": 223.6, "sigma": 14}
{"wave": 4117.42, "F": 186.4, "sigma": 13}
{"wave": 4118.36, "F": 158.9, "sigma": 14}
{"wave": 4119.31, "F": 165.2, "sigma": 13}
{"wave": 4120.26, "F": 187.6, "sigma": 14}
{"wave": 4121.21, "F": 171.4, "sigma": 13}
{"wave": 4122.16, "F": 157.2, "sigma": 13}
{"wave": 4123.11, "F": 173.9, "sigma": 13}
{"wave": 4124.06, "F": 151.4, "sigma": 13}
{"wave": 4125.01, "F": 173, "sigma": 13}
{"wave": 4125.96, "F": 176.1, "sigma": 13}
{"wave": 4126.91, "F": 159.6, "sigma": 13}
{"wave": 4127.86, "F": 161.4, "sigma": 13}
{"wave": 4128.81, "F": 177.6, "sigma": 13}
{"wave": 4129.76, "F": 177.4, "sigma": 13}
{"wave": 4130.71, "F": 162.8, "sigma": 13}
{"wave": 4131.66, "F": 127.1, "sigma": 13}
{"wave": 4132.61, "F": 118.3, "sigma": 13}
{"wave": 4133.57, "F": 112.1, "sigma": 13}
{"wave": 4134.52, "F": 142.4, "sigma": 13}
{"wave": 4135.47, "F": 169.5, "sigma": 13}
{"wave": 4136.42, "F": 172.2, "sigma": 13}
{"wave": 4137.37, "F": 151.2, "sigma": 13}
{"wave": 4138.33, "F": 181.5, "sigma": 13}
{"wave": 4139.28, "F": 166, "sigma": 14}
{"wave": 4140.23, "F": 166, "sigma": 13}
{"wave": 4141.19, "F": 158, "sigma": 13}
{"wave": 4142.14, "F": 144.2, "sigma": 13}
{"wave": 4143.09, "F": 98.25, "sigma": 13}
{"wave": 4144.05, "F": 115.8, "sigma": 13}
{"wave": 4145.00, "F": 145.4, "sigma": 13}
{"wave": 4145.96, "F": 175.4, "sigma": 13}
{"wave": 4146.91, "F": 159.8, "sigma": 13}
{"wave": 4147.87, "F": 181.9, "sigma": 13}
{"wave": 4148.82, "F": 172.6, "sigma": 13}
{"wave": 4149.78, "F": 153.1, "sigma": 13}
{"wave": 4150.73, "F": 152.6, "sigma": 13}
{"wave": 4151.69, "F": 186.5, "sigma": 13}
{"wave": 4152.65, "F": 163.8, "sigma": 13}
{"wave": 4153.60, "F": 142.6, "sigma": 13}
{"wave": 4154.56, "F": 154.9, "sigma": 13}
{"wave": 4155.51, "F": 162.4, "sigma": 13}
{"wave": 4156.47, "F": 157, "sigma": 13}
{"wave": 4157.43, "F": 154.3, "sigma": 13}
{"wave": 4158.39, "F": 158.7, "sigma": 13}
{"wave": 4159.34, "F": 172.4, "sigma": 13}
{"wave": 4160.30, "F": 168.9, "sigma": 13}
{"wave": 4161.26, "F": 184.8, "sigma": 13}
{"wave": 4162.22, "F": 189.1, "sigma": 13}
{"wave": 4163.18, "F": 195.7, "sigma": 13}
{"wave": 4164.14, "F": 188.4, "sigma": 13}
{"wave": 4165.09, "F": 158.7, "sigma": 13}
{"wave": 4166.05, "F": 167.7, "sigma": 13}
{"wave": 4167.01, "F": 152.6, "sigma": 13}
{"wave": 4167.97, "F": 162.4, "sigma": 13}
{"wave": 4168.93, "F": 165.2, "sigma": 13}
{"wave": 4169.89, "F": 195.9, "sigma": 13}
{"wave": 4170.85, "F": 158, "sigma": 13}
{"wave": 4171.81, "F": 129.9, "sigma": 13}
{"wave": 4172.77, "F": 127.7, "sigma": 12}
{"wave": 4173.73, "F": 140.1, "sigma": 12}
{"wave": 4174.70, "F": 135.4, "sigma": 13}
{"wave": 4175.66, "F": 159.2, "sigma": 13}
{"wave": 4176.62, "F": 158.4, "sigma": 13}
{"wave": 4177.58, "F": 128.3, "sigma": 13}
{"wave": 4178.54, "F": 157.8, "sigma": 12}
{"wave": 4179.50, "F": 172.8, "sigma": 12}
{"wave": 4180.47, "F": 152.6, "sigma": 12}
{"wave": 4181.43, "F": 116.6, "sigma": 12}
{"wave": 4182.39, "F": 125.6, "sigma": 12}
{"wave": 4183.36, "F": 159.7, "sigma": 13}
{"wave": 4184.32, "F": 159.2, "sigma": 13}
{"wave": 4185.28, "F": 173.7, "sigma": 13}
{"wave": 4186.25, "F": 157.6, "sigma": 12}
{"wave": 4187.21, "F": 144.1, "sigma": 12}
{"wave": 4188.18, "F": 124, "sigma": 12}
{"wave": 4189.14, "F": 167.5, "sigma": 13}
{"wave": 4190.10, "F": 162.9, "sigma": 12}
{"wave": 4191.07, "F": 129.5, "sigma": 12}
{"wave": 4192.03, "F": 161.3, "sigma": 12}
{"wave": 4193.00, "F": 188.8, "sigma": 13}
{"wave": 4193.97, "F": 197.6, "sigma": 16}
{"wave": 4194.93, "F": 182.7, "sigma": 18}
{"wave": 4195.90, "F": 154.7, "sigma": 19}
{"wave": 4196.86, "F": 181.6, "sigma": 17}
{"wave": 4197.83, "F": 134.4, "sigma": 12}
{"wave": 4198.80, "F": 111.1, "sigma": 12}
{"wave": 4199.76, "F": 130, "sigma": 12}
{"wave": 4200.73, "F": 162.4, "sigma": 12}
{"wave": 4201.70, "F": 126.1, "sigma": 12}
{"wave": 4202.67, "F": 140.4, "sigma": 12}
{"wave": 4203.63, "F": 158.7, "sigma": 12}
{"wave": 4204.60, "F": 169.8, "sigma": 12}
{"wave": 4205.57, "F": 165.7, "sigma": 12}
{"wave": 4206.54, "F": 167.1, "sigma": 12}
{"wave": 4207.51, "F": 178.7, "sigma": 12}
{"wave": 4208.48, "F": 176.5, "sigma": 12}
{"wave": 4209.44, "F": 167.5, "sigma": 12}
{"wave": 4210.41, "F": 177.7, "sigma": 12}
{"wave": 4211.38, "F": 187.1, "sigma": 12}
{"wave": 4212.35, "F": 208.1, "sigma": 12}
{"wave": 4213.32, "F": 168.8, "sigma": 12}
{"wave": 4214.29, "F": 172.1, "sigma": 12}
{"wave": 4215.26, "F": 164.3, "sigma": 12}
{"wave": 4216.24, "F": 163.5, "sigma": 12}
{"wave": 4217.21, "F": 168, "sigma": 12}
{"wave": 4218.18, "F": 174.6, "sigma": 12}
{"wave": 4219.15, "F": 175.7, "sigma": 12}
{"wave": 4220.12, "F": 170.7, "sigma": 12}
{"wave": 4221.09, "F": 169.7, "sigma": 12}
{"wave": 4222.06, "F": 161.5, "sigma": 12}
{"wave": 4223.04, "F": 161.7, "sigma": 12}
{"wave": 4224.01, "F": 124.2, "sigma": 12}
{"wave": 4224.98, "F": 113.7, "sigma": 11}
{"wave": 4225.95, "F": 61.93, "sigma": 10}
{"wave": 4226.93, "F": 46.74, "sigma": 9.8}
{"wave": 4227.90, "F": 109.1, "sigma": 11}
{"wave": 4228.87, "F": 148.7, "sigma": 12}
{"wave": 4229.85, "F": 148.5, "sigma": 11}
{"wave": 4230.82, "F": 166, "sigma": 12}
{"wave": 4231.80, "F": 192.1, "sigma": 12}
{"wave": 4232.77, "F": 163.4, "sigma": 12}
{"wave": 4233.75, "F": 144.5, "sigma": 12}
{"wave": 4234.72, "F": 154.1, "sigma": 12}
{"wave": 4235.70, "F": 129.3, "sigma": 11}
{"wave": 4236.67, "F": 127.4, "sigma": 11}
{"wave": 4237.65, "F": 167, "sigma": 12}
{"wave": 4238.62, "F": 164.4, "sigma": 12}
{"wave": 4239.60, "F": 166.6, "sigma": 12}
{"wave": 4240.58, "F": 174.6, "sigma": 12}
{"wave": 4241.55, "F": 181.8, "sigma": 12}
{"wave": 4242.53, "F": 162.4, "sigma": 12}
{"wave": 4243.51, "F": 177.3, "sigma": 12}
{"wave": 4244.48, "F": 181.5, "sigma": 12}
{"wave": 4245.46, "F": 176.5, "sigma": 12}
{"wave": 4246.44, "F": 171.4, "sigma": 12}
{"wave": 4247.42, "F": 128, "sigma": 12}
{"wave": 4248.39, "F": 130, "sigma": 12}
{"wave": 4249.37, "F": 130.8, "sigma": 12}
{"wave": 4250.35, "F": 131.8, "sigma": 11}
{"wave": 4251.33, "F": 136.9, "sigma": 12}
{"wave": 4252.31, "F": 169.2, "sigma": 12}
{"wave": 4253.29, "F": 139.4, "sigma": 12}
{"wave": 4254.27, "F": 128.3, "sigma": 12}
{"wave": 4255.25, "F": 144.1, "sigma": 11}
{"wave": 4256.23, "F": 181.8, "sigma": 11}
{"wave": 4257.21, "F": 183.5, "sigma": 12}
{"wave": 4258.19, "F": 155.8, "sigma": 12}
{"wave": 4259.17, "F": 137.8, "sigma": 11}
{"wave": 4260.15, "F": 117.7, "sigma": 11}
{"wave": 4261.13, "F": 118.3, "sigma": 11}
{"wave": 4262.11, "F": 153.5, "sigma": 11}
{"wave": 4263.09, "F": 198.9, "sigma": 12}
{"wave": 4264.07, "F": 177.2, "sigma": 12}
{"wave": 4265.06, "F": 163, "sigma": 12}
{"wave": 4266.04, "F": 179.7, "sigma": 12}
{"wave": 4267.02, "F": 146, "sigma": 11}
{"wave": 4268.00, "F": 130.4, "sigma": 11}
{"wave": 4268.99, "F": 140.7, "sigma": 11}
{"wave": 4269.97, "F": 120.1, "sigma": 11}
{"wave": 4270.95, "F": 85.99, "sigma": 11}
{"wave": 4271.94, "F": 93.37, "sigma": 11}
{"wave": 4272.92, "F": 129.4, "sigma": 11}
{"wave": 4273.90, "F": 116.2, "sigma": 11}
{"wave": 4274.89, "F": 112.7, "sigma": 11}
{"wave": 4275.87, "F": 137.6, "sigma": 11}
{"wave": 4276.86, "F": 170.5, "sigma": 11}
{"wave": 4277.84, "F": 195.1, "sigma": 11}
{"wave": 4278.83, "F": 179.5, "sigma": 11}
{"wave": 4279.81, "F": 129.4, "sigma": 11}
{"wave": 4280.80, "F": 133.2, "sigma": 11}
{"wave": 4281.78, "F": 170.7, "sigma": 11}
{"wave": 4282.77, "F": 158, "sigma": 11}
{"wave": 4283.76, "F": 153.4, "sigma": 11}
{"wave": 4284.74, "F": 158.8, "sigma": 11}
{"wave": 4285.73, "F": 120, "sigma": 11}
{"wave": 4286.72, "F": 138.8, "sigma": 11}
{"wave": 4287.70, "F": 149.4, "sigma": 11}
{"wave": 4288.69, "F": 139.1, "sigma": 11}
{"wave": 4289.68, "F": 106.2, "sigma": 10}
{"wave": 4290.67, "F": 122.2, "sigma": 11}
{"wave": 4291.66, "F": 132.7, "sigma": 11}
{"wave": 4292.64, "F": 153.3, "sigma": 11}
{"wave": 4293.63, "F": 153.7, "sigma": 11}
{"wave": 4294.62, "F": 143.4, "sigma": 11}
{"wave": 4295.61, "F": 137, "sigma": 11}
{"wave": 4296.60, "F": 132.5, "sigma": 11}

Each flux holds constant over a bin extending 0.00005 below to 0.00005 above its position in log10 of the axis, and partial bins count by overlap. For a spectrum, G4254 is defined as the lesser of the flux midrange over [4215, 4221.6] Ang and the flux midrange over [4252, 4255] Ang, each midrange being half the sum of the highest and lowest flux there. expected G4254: 149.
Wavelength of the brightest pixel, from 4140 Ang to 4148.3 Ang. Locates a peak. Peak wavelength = 4147.87 Ang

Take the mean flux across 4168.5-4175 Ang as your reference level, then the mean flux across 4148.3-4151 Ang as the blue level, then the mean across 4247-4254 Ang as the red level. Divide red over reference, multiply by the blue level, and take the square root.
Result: 12.1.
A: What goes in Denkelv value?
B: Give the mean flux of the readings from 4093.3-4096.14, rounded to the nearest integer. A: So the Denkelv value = 182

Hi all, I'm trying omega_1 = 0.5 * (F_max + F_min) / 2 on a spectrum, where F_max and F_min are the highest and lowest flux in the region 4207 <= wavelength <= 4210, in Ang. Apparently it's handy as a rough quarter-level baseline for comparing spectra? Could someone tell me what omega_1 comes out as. 87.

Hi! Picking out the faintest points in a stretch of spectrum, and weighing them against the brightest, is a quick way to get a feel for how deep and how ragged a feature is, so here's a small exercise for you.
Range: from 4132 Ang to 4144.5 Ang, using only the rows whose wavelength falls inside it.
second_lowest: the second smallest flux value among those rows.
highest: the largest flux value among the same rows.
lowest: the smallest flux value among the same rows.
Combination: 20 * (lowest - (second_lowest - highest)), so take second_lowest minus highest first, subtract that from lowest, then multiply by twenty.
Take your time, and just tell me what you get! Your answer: 3353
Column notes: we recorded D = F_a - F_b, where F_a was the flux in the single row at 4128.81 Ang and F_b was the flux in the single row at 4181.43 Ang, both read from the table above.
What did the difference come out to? 61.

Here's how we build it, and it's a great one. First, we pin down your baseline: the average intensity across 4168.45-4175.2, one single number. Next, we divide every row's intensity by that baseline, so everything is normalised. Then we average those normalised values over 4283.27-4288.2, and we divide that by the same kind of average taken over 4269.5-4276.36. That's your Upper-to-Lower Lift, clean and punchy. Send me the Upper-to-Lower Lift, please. 1.27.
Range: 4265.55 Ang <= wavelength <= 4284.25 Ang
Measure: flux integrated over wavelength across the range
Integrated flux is 2640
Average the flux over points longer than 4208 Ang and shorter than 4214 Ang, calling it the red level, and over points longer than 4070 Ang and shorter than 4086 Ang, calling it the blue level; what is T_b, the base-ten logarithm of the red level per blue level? 0.10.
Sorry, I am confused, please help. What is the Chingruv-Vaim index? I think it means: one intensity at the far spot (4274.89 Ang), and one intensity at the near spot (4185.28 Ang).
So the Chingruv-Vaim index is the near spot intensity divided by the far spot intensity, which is 1.54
